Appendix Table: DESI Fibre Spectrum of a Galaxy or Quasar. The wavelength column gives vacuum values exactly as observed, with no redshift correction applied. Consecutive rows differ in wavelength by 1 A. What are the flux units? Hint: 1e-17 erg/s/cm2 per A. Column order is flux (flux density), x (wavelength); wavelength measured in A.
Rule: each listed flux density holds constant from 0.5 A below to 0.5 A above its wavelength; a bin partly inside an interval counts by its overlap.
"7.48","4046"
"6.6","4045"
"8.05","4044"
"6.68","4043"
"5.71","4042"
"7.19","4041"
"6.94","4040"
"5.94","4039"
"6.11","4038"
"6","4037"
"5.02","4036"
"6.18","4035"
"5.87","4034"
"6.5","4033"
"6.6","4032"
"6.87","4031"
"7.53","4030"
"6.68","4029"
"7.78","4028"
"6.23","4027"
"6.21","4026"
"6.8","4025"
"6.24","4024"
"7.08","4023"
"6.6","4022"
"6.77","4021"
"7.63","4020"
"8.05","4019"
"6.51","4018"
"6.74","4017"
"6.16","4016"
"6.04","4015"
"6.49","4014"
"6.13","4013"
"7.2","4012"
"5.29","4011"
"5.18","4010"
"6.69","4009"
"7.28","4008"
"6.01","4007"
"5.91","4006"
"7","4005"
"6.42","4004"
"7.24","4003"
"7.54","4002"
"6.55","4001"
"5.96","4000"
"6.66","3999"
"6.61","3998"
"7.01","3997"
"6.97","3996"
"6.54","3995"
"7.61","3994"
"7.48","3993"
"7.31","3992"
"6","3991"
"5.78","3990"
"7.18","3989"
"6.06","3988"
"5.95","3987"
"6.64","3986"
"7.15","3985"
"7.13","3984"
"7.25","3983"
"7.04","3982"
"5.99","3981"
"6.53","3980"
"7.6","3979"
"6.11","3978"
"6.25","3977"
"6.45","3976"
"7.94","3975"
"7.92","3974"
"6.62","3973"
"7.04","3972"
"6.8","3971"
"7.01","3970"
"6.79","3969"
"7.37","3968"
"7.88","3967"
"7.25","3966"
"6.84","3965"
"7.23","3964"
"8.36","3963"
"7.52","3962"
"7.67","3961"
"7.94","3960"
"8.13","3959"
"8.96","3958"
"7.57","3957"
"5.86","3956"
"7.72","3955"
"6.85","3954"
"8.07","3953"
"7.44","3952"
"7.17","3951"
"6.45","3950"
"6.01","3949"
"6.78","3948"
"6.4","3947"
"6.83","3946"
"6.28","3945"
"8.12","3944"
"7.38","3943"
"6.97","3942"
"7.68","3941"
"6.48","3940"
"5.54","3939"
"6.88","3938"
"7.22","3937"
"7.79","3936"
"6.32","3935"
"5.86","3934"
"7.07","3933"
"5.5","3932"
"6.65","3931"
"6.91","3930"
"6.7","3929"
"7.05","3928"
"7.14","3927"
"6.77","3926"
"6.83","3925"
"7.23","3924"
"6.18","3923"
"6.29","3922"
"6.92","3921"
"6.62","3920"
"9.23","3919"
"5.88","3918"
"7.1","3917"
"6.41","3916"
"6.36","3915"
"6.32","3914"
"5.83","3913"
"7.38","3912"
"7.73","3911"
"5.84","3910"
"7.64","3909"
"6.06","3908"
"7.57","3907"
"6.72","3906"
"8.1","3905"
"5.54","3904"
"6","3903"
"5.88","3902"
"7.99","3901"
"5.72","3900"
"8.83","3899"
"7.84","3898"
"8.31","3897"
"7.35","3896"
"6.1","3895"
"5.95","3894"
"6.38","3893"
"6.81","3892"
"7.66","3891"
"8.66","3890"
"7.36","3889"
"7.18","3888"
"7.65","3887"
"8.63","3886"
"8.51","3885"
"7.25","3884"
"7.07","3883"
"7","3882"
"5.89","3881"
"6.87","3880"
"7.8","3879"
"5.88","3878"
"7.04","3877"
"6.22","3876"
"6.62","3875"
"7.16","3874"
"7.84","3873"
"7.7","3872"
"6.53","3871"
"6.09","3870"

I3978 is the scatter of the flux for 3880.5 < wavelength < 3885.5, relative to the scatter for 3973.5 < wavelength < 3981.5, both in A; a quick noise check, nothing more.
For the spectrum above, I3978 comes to 1.1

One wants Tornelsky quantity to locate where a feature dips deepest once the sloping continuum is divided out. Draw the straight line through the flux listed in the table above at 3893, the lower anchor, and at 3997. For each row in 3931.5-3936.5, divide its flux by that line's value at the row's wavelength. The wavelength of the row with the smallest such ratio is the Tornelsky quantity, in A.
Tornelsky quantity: 3932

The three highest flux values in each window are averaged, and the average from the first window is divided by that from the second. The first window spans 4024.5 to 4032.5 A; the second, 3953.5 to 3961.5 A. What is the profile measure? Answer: 0.89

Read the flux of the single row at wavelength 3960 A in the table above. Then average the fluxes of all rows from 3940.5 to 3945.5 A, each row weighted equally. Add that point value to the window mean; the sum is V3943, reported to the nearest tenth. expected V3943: 15.2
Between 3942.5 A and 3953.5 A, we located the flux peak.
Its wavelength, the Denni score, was 3944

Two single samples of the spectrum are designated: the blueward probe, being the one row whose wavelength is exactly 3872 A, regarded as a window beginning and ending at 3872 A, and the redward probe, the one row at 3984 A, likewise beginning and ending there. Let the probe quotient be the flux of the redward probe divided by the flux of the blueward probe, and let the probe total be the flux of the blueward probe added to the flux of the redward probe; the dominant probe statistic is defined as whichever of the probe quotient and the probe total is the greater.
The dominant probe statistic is 14.8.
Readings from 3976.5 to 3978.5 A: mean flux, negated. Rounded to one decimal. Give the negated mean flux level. -6.2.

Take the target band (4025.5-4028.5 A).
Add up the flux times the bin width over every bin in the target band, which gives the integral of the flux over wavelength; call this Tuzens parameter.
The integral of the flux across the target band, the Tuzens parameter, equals 20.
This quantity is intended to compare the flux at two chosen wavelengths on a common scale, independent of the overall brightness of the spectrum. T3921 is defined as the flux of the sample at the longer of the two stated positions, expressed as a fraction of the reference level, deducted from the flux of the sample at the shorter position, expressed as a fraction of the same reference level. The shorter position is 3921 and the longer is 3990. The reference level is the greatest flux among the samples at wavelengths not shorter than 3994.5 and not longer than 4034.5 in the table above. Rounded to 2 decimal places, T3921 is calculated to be 0.14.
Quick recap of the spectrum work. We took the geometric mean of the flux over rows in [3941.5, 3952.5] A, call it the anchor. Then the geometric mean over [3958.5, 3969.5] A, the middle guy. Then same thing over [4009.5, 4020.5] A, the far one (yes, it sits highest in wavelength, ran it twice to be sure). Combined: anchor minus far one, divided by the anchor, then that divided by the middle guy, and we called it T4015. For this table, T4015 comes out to 0.0084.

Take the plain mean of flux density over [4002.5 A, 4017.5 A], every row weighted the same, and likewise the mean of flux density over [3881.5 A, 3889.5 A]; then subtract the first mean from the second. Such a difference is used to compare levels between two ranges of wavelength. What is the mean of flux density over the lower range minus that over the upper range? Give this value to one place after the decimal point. 1.2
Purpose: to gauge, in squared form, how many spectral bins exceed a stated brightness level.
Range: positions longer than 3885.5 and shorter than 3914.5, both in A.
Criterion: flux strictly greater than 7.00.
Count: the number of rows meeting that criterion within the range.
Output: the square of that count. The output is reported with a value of 256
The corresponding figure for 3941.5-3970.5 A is 324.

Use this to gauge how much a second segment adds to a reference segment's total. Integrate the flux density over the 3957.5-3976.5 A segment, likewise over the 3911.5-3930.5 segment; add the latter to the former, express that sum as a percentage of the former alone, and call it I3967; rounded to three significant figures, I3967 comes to 191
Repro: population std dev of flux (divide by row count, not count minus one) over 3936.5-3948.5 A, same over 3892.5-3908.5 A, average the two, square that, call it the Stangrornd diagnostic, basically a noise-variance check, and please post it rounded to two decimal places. 0.72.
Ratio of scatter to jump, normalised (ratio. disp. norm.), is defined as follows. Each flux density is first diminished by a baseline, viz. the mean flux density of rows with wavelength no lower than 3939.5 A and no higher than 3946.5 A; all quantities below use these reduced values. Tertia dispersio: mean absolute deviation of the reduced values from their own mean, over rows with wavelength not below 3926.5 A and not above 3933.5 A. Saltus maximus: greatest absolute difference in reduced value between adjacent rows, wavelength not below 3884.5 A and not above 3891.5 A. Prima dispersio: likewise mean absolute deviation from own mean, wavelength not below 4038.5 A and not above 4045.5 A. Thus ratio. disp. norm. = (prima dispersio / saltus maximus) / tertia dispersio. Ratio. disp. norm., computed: 1.2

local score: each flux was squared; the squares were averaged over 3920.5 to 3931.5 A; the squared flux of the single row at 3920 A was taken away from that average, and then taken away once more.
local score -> -41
